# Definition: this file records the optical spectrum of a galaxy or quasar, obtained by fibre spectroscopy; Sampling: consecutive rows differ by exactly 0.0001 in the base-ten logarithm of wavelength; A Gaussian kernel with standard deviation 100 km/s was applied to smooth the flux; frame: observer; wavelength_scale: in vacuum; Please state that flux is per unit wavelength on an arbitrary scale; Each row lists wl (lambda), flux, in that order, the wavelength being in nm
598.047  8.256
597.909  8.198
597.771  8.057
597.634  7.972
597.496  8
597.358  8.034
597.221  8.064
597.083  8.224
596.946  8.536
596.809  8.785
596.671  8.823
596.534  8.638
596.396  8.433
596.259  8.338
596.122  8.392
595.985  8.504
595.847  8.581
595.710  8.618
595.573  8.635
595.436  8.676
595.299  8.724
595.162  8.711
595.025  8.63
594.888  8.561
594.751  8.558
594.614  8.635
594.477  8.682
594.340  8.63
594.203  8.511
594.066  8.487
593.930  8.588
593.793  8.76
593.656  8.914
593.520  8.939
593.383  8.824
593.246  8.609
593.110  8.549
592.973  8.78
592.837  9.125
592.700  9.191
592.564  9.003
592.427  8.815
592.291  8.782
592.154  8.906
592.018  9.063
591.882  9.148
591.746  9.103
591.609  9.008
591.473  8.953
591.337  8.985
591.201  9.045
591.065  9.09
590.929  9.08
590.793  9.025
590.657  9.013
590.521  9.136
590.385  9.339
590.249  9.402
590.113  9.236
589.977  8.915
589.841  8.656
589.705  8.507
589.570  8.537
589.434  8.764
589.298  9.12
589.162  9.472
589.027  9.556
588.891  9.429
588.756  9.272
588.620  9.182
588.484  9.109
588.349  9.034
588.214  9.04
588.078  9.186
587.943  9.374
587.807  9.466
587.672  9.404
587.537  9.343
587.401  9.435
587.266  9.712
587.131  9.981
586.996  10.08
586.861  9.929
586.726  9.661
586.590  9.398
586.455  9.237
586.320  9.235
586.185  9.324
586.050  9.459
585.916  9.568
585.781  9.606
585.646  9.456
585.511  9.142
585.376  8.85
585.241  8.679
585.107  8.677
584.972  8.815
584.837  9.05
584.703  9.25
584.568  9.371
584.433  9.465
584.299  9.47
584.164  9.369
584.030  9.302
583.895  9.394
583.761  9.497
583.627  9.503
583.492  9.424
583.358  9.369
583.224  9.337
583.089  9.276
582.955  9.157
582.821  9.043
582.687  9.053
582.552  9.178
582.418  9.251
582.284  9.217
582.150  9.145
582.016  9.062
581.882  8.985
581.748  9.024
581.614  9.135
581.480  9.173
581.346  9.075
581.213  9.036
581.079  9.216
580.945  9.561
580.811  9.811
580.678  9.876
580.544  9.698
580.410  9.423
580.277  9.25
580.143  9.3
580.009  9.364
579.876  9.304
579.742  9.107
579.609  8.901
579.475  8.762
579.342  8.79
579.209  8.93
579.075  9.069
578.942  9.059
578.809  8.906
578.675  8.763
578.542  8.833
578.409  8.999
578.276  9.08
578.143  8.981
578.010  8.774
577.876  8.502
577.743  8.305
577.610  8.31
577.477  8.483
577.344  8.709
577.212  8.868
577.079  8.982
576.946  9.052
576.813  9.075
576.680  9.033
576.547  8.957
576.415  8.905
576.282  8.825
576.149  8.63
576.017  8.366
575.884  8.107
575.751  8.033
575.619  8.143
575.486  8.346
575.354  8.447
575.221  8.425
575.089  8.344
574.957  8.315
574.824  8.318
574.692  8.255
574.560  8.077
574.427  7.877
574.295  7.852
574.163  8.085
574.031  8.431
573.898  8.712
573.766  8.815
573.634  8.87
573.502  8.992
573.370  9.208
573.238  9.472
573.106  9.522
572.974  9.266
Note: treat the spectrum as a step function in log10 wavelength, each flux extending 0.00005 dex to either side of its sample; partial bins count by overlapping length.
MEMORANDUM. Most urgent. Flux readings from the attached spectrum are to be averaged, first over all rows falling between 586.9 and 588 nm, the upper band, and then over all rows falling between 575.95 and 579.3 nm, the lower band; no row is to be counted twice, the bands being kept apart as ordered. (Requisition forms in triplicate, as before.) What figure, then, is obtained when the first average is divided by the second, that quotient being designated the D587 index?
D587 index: 1.09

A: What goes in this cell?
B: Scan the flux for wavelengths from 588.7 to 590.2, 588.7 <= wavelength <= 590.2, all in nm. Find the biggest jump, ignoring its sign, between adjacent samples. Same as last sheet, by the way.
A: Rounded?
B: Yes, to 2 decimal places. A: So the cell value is 0.36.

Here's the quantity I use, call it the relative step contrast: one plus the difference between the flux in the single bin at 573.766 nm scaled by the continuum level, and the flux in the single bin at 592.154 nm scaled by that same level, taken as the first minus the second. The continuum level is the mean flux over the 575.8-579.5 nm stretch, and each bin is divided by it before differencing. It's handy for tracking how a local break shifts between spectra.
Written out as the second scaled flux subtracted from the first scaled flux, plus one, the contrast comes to 0.99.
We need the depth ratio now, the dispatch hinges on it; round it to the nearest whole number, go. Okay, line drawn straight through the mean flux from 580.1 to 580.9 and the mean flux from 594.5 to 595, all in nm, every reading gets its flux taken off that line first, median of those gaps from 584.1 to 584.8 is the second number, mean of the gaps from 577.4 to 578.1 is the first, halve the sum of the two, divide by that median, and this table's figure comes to -7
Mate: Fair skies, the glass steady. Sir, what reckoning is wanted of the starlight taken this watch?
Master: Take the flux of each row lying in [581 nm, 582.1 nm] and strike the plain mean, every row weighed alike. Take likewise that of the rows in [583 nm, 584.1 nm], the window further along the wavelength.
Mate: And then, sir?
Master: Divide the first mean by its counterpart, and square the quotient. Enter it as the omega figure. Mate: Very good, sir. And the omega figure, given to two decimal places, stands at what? 0.94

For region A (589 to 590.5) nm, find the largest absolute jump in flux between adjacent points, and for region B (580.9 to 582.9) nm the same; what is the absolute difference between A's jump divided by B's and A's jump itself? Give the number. 0.7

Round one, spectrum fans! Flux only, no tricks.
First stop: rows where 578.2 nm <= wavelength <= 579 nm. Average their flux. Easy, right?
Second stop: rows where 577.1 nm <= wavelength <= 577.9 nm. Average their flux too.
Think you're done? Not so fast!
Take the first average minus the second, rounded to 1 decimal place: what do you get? 0.4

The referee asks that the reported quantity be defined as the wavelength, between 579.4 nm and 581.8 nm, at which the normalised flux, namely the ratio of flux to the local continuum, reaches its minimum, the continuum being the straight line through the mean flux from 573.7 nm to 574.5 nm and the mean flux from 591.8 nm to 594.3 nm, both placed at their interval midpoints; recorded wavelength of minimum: 579.475 nm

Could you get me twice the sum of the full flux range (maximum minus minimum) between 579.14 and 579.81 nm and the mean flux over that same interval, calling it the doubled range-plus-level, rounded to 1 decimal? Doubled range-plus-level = 18.5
